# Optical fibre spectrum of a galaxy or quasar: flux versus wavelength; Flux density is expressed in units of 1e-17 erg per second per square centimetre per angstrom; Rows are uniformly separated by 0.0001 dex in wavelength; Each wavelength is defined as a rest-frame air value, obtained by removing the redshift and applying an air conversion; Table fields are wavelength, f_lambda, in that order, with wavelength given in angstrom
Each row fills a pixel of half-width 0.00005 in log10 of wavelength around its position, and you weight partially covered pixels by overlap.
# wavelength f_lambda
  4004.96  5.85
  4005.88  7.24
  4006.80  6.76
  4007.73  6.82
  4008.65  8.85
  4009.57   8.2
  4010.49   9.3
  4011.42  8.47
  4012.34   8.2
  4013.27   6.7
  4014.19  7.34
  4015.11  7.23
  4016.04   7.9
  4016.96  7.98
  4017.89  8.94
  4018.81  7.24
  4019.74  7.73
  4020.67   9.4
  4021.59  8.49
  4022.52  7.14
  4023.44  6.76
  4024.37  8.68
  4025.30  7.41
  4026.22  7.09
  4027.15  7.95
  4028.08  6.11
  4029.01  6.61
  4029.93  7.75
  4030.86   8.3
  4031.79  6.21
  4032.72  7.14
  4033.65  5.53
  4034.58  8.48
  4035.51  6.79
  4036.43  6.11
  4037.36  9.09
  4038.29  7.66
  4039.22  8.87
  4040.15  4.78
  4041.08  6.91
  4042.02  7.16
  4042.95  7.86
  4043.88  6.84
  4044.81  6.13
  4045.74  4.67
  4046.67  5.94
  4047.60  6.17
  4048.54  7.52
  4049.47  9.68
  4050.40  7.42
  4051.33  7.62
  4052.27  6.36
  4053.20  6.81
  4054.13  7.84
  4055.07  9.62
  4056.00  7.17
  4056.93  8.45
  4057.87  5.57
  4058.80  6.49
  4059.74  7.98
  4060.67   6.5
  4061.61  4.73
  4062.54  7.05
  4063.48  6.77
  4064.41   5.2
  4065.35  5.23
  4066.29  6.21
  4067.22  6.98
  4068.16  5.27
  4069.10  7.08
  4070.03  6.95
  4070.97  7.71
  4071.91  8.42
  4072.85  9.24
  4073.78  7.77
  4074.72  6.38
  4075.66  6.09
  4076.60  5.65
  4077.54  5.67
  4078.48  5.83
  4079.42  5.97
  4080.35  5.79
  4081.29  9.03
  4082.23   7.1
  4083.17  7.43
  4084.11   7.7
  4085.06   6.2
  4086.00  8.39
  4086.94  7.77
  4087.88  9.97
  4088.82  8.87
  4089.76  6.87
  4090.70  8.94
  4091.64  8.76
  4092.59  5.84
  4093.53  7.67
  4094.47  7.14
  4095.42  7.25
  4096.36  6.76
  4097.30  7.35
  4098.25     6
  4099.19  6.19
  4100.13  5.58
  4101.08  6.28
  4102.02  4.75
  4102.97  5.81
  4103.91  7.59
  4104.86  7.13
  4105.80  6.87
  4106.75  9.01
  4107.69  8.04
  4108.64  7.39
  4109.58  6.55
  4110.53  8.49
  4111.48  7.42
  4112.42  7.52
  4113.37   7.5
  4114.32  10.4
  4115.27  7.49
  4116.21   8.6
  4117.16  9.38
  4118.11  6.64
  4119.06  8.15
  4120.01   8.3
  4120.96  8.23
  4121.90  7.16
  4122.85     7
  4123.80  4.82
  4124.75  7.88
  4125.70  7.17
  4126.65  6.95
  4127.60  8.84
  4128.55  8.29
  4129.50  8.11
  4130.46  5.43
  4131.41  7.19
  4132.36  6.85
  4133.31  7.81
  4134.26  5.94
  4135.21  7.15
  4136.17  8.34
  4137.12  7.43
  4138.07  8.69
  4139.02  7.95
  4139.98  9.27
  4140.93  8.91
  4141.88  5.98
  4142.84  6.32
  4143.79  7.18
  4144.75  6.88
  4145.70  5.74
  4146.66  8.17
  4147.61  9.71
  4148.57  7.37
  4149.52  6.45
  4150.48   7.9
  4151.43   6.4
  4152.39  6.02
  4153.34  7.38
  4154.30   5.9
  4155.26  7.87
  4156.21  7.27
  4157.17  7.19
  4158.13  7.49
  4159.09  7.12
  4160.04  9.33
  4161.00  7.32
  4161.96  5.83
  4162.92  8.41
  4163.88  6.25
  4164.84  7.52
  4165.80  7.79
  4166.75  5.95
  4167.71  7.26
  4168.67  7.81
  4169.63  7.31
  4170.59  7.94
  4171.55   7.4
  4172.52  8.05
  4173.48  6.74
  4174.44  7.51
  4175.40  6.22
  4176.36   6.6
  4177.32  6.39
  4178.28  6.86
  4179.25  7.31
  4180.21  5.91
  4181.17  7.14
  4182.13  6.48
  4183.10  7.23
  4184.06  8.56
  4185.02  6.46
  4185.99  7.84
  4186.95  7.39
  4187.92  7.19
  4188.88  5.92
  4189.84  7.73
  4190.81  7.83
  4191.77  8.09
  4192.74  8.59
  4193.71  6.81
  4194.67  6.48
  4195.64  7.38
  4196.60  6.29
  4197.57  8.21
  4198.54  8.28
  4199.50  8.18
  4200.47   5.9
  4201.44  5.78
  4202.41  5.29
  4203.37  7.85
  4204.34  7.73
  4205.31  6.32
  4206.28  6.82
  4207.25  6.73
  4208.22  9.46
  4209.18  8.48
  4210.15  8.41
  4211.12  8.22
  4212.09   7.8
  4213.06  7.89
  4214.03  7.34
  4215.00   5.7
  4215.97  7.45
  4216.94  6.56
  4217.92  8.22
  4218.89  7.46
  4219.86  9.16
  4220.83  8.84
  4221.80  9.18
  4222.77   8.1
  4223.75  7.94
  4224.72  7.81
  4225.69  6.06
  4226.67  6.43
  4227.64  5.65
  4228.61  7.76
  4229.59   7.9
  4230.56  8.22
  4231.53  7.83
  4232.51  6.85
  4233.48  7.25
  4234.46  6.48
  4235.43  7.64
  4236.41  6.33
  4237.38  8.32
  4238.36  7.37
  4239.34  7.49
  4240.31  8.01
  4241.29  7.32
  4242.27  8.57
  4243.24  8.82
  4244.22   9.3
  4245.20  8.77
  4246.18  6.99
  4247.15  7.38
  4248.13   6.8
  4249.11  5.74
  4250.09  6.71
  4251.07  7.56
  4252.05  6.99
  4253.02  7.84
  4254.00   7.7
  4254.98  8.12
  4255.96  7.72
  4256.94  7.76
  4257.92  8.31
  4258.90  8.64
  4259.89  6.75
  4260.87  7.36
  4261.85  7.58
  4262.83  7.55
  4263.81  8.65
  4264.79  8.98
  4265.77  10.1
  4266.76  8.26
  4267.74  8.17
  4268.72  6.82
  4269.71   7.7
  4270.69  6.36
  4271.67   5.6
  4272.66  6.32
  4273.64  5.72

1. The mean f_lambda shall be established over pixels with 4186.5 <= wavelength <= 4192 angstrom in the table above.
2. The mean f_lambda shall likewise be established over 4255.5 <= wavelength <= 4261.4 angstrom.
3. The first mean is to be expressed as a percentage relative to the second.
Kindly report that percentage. 95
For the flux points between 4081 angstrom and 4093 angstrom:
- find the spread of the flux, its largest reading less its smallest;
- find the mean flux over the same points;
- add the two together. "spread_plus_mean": 12.0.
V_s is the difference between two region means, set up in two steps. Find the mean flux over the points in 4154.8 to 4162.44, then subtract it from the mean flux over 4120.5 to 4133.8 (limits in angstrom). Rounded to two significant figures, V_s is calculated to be -0.16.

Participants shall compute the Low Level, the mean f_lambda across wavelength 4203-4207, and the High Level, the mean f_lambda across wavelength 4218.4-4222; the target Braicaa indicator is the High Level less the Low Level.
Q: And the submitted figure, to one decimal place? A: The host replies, 1.5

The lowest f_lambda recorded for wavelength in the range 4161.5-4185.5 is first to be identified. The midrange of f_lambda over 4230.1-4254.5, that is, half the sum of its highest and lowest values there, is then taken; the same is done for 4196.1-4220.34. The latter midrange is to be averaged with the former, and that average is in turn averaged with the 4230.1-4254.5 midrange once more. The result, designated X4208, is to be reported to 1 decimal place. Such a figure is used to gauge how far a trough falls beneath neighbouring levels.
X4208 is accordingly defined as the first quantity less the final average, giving -1.7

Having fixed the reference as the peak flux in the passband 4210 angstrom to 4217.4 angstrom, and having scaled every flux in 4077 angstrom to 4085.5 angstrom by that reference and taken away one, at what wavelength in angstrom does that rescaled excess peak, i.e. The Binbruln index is 4081.29 angstrom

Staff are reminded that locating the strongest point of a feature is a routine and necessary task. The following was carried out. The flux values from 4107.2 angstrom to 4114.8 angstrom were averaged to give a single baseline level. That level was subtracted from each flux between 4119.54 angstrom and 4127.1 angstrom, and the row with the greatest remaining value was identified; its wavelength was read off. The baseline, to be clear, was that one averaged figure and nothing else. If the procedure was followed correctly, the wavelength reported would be 4120.01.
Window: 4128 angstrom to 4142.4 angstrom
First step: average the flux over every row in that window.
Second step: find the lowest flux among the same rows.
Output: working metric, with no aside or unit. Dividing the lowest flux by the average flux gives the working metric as 0.72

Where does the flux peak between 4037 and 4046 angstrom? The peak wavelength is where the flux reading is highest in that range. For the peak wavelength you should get 4037.36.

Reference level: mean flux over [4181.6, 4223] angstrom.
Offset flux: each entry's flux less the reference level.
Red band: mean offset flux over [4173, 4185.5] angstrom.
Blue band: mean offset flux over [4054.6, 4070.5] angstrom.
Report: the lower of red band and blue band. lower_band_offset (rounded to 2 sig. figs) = -0.82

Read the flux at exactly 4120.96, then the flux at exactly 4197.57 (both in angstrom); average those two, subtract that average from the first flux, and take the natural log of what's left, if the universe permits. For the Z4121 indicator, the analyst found -4.6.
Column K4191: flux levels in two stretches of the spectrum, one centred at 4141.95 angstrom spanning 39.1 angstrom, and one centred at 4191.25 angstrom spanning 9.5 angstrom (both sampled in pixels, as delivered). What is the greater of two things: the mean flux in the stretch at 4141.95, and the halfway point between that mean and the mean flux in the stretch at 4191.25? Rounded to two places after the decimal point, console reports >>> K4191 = 7.34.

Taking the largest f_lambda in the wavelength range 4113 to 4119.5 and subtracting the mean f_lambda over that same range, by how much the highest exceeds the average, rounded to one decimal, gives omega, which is 2.1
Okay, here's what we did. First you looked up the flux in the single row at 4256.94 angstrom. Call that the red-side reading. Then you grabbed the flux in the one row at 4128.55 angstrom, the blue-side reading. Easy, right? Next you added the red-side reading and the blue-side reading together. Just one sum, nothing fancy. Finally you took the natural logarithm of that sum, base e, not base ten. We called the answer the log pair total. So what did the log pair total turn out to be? 2.78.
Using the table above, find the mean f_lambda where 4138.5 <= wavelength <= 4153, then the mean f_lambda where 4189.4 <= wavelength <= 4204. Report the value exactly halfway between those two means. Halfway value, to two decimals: 7.30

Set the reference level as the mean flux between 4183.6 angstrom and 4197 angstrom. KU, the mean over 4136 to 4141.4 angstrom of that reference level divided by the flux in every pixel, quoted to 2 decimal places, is 0.87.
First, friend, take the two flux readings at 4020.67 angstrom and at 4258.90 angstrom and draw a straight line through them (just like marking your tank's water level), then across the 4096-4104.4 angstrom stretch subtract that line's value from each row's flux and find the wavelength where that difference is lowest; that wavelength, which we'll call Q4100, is 4102.02 angstrom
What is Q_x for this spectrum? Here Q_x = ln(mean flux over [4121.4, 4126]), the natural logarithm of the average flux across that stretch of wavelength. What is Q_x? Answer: 1.92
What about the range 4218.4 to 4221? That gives 2.14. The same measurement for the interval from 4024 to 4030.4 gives 2.00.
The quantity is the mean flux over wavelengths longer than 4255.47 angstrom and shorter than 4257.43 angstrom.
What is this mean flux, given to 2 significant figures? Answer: 7.7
